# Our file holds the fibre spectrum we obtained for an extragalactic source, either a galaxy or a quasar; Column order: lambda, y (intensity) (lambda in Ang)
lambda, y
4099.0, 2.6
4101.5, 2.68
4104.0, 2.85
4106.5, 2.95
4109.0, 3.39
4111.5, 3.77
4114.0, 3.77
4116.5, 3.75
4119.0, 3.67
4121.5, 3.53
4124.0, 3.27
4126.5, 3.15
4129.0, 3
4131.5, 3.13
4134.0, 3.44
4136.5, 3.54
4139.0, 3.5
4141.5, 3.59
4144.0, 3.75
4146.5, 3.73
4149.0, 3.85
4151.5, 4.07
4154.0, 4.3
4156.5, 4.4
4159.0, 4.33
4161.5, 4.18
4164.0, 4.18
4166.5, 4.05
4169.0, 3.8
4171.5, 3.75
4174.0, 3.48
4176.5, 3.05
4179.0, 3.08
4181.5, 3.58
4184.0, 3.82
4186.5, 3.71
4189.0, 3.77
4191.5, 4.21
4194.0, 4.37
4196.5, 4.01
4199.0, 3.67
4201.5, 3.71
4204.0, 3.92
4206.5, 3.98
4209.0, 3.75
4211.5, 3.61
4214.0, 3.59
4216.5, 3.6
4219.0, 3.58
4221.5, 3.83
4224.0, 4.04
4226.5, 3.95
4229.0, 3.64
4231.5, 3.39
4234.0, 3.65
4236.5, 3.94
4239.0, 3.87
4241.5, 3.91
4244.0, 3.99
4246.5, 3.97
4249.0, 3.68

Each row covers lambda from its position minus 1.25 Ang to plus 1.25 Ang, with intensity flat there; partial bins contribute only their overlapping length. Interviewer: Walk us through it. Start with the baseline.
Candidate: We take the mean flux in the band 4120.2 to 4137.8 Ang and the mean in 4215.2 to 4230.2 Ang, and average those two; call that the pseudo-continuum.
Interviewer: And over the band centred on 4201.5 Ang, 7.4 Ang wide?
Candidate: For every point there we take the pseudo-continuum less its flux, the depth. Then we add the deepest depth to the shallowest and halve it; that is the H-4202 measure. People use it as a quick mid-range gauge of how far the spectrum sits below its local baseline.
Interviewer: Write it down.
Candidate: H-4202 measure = -0.26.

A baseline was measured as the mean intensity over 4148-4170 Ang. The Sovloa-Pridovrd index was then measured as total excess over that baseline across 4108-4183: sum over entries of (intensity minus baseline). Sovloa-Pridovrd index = -14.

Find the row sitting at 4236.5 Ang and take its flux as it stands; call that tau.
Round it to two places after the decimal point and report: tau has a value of 3.94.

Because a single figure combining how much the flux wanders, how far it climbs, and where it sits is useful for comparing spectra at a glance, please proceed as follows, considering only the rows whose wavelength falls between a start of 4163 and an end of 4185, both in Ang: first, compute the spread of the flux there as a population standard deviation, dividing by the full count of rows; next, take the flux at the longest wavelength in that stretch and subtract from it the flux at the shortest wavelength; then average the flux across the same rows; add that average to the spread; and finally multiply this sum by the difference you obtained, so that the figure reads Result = -1.4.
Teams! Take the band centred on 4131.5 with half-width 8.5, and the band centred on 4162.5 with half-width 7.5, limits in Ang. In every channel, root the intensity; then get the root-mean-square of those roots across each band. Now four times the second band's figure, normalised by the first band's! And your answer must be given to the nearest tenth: 4.5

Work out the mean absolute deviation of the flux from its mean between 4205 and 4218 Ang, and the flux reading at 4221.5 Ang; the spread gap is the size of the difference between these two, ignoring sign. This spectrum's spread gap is 3.70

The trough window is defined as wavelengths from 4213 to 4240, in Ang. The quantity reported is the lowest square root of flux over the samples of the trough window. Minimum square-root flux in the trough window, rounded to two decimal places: 1.84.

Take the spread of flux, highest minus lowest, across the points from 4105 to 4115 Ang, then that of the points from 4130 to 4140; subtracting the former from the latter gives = -0.41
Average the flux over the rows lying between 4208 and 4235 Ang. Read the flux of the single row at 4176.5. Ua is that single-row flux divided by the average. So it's 0.83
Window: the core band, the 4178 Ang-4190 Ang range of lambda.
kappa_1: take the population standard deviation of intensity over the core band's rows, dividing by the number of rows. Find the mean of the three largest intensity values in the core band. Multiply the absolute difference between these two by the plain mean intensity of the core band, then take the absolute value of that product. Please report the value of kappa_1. 12.6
